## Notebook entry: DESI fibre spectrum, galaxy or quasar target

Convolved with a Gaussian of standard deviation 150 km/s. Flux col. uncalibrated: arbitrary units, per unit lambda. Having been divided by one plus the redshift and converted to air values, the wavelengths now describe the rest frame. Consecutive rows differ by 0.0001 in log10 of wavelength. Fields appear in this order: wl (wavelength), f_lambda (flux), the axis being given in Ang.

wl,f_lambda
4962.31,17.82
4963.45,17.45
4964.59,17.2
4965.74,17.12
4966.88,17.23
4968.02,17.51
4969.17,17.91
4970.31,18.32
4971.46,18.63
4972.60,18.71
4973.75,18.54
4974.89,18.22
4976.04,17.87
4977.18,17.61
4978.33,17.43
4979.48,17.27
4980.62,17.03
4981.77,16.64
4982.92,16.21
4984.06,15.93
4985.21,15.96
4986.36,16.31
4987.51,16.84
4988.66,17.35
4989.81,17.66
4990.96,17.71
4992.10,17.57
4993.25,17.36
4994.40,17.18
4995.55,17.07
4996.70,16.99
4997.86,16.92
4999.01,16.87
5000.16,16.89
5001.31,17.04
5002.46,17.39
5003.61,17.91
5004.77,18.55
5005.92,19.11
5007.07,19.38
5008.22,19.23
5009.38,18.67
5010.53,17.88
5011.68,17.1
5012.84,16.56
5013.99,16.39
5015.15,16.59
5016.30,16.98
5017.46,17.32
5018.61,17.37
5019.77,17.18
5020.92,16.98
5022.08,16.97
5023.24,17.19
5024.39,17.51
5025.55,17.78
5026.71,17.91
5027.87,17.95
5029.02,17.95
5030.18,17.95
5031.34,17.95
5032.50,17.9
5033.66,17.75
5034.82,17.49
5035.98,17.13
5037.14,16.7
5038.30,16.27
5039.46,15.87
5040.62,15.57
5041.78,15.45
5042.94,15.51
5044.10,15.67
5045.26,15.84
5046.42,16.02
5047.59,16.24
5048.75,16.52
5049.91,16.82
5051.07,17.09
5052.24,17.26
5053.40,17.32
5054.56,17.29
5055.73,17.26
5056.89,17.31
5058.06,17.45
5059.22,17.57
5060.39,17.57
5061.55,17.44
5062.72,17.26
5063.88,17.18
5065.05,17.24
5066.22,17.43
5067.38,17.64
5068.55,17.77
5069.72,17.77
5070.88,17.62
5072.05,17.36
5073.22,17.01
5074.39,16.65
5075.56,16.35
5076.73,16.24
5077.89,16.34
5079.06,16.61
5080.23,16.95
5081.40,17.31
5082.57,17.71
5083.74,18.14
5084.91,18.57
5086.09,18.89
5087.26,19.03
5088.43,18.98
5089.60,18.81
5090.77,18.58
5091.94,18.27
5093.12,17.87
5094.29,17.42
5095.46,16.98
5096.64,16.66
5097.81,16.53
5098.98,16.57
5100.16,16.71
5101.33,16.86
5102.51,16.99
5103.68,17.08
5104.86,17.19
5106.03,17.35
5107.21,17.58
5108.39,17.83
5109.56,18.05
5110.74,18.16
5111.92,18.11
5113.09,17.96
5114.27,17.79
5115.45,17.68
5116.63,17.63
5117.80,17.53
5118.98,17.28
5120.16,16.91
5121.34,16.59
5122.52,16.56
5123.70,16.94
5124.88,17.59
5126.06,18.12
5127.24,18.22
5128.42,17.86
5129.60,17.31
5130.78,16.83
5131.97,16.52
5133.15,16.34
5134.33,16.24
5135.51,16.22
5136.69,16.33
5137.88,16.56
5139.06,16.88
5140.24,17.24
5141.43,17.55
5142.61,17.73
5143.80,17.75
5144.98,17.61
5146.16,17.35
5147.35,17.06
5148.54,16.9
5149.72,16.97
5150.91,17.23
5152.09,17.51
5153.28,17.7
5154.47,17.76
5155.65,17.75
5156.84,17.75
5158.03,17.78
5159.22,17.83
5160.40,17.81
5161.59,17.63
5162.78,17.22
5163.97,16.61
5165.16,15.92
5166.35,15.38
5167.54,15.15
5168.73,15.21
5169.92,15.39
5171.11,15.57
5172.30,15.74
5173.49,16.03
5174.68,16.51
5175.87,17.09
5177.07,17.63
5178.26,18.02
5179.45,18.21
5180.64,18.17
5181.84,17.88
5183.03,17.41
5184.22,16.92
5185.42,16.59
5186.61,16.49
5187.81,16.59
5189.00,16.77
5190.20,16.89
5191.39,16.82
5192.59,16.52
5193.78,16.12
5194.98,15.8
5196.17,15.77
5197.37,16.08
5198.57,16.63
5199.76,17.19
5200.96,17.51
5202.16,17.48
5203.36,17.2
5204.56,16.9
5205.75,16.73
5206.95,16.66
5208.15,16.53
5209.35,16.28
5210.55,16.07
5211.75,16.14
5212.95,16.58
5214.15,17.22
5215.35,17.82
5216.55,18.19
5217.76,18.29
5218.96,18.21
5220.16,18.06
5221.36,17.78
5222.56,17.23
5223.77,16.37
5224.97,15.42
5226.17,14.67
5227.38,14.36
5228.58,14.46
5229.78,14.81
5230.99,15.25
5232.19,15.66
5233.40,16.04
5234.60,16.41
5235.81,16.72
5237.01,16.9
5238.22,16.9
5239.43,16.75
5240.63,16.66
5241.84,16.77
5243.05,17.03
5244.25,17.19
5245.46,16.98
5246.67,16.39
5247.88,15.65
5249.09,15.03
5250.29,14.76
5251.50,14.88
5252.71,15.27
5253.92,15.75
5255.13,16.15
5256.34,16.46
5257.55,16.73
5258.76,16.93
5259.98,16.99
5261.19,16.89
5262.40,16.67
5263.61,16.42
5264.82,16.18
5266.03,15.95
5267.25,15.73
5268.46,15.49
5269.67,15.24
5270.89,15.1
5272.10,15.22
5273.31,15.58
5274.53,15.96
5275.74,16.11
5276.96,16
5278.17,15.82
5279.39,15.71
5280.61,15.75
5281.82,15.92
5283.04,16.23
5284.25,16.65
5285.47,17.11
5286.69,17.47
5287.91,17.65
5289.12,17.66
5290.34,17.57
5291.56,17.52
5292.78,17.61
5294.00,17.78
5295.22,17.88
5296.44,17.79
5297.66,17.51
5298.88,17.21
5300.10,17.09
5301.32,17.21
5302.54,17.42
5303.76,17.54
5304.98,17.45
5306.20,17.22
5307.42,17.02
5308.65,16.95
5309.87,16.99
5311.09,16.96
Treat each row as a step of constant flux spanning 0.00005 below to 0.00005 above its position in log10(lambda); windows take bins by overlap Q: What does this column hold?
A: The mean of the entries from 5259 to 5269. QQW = 16.3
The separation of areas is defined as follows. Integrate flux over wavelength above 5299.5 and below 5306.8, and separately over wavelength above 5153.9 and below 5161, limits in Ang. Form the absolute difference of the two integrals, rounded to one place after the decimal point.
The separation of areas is 0.2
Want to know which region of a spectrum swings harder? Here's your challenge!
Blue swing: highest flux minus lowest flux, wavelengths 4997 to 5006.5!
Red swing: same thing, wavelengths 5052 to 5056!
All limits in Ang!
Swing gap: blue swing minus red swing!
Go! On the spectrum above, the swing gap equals 2.2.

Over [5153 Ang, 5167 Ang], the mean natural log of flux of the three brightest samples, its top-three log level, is 2.88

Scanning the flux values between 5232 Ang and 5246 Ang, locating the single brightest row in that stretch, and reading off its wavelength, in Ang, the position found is 5244.25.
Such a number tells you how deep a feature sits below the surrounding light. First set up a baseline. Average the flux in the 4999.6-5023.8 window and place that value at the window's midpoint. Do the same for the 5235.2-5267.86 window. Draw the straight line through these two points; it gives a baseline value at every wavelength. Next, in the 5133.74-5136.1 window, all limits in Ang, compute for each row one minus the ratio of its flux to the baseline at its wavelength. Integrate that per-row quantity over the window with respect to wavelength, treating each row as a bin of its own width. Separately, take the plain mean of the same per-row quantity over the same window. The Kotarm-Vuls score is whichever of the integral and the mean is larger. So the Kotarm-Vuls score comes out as 0.10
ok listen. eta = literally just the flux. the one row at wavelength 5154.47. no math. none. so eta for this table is 17.76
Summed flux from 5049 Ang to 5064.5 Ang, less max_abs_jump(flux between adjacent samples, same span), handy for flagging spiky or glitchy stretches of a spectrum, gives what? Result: 225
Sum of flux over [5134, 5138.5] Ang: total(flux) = 65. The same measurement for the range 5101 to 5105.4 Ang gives 68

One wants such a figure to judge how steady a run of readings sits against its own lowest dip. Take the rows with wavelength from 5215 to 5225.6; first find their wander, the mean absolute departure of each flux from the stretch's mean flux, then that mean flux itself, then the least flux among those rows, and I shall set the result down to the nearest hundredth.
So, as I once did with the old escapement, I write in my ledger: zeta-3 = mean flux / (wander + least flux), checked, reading 1.08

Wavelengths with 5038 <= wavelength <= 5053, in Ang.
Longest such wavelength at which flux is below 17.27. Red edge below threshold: 5052.24 Ang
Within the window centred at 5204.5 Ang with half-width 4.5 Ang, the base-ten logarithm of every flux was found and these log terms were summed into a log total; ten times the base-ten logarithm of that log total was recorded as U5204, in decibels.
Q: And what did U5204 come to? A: 9.35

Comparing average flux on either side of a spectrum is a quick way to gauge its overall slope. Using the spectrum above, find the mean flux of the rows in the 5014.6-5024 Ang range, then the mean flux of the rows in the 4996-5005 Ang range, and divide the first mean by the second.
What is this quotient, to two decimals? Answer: 0.99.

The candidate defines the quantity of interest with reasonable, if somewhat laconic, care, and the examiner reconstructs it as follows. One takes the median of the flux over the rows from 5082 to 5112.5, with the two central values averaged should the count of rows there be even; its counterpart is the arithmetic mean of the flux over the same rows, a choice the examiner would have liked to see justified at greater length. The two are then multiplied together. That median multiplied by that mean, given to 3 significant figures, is 315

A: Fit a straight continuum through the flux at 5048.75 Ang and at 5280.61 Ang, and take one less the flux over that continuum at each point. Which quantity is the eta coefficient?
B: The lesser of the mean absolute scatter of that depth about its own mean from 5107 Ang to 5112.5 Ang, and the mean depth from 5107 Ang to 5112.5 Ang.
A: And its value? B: -0.10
